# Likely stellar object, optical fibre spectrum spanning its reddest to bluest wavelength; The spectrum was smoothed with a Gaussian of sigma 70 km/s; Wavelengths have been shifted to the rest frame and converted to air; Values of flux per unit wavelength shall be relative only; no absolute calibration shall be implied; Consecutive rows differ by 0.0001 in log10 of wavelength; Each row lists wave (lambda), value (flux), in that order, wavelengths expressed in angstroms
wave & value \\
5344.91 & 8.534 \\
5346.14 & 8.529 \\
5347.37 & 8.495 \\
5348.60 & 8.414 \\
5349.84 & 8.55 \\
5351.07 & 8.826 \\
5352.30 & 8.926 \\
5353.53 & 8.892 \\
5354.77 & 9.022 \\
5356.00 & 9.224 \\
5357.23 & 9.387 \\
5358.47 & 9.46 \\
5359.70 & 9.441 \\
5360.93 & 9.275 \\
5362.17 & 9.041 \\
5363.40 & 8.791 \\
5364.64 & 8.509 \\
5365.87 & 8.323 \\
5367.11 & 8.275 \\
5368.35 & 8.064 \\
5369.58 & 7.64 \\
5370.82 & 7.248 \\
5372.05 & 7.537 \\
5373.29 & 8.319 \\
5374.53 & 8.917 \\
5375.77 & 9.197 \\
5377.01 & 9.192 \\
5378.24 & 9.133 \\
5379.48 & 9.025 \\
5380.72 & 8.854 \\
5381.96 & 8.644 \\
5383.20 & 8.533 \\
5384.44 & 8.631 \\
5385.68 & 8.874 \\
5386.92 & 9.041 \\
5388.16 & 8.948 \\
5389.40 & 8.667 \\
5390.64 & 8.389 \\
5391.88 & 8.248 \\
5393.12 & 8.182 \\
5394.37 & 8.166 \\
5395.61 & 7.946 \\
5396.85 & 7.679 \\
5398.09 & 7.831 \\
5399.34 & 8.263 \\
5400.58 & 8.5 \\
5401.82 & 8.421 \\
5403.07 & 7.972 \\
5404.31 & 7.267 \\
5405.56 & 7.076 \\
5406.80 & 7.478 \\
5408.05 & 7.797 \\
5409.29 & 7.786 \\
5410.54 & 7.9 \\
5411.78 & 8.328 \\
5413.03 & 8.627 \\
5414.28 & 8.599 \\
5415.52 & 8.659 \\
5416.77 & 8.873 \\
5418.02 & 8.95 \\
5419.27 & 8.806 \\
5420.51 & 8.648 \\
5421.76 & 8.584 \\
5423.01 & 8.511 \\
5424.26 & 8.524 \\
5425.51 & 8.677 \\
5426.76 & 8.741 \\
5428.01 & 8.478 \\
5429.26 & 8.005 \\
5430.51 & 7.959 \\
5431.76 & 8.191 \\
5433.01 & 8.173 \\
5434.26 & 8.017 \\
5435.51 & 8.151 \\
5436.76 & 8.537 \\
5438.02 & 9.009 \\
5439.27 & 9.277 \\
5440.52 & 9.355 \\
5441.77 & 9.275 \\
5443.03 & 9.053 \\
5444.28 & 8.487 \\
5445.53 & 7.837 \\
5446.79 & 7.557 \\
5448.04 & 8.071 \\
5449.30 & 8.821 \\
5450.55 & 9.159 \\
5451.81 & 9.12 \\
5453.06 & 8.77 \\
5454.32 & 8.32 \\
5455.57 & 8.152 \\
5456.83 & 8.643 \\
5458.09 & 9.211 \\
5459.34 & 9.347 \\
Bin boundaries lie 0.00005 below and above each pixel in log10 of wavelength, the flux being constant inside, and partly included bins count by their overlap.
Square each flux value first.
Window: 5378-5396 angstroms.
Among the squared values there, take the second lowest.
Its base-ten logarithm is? 1.82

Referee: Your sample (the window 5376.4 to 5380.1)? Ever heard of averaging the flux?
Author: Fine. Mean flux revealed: 9.1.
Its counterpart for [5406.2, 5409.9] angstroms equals 7.7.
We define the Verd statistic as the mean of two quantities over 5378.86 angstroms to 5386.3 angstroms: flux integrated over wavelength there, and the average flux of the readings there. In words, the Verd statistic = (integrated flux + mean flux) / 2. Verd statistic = 37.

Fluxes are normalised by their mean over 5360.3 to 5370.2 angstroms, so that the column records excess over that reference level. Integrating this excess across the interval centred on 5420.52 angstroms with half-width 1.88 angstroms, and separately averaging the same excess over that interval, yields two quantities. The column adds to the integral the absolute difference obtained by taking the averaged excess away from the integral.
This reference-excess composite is 1.2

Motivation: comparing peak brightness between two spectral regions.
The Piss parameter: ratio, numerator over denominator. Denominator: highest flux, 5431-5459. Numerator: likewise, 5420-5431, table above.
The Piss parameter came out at 0.93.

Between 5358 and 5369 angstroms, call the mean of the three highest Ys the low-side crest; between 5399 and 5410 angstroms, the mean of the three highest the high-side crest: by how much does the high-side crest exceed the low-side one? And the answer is -1.00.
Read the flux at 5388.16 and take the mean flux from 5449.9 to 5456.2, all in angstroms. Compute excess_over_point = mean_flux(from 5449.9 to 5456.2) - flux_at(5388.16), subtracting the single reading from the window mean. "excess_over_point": -0.2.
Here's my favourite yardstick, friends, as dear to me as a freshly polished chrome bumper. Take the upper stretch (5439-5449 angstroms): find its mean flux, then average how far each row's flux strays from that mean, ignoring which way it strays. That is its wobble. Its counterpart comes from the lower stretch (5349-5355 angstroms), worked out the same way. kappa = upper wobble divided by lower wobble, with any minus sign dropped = 5.0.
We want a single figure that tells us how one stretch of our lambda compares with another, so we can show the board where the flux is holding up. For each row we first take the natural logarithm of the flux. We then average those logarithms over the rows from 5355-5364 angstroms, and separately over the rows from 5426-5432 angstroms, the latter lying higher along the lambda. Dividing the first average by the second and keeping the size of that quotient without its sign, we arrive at 1.05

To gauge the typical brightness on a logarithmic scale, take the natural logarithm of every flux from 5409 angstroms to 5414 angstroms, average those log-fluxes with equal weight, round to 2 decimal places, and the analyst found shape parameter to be 2.10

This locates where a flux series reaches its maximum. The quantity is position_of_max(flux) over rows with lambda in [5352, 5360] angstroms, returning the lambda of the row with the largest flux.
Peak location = 5358.47 angstroms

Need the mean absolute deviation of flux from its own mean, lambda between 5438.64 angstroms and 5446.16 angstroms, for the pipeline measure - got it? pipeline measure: 0.48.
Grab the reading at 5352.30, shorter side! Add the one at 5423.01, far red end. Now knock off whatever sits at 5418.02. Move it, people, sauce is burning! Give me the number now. 8.49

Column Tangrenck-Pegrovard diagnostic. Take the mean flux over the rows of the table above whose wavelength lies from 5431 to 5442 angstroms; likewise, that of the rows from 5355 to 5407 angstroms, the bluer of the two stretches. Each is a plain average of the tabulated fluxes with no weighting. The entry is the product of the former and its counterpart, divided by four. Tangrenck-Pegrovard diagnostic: 18.3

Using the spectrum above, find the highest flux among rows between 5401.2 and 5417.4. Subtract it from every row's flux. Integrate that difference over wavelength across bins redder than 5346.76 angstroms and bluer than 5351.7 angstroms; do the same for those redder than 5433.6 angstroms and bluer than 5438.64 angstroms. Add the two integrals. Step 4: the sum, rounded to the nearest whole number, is -4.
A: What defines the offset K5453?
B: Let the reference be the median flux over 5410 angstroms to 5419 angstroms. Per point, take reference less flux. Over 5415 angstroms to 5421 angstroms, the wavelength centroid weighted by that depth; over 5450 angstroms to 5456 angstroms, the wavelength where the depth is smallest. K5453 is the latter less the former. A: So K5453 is 32.7 angstroms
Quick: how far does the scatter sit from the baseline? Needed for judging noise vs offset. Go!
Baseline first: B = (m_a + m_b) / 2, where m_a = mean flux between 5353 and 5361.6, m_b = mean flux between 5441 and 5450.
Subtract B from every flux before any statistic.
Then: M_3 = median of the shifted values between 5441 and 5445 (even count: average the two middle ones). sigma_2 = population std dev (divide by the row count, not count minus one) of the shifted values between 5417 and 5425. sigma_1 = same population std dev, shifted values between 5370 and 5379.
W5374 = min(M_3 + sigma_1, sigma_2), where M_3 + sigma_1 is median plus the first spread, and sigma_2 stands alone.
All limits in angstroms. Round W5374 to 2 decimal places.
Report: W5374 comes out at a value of 0.16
